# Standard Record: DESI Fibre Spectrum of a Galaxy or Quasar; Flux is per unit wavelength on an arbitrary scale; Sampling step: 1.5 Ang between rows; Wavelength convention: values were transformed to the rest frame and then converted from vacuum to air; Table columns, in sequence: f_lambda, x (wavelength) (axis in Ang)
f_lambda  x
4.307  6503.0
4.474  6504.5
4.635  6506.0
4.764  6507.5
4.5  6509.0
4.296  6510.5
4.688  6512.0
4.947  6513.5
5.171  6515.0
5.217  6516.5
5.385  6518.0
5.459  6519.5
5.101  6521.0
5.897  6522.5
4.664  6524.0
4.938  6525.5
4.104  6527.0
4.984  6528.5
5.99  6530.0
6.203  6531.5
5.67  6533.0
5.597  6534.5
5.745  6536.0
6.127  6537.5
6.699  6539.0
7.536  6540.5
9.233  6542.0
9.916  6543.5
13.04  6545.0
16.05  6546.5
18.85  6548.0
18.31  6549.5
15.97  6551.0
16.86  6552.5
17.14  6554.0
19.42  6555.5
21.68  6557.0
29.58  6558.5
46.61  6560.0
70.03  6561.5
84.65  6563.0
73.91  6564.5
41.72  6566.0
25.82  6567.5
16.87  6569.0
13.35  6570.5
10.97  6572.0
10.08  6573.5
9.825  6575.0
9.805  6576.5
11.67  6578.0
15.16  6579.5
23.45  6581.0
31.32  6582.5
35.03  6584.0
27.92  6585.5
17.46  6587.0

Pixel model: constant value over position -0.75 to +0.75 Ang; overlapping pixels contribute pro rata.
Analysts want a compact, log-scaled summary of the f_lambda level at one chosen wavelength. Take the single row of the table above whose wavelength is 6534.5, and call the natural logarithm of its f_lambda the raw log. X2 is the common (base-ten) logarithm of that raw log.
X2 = 0.24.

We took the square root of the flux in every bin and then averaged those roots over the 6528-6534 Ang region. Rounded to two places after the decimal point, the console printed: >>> 2.39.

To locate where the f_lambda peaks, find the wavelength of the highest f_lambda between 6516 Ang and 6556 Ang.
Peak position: 6555.5 Ang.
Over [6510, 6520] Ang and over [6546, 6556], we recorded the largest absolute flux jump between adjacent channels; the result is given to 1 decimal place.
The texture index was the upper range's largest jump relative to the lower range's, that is 7.1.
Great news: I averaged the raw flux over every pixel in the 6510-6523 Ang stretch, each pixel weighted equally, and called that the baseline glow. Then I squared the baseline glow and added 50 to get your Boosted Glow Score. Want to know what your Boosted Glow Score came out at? 76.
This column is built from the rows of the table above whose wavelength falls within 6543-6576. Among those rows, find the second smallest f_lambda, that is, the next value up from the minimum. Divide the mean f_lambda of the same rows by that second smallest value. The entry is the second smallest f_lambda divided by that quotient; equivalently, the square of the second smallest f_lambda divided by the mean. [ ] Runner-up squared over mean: 3.6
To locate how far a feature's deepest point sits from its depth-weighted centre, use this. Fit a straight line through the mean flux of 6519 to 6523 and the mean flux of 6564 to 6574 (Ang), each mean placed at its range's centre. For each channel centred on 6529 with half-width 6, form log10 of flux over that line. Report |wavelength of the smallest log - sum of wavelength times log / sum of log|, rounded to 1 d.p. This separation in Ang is 4.8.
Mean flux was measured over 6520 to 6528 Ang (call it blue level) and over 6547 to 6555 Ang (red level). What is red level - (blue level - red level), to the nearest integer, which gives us 30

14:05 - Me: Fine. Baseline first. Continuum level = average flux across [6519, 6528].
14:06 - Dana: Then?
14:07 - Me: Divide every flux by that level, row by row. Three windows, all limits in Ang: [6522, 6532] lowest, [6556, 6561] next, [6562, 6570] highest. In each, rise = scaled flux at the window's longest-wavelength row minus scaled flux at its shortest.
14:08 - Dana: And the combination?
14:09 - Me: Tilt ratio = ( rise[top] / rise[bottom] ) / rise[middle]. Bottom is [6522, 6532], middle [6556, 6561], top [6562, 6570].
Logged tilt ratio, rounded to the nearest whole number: -45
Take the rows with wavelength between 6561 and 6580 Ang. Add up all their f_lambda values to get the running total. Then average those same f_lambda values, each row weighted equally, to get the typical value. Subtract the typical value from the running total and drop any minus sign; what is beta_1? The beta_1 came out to 364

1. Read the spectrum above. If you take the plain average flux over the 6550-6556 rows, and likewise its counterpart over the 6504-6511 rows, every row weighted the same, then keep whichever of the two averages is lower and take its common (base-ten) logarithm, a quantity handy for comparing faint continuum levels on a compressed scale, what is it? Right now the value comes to 0.66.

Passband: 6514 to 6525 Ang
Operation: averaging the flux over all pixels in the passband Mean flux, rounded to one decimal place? 5.3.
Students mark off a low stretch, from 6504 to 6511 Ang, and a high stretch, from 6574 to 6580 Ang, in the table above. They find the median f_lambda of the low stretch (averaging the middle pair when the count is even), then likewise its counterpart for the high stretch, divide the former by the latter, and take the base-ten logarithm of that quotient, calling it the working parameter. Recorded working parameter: -0.38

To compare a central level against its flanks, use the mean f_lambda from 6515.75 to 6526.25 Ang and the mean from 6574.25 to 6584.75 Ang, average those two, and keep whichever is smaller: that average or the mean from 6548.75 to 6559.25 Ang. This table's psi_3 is 12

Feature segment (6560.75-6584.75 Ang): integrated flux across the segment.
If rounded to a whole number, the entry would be 725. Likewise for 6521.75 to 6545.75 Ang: 160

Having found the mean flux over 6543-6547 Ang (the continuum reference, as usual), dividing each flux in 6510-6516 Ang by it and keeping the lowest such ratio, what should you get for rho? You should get 0.33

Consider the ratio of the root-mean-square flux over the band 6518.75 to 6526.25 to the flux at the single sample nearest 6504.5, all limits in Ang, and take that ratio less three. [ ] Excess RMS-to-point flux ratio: -1.8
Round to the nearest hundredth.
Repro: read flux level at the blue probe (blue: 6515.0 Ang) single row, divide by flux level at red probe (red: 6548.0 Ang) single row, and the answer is 0.27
